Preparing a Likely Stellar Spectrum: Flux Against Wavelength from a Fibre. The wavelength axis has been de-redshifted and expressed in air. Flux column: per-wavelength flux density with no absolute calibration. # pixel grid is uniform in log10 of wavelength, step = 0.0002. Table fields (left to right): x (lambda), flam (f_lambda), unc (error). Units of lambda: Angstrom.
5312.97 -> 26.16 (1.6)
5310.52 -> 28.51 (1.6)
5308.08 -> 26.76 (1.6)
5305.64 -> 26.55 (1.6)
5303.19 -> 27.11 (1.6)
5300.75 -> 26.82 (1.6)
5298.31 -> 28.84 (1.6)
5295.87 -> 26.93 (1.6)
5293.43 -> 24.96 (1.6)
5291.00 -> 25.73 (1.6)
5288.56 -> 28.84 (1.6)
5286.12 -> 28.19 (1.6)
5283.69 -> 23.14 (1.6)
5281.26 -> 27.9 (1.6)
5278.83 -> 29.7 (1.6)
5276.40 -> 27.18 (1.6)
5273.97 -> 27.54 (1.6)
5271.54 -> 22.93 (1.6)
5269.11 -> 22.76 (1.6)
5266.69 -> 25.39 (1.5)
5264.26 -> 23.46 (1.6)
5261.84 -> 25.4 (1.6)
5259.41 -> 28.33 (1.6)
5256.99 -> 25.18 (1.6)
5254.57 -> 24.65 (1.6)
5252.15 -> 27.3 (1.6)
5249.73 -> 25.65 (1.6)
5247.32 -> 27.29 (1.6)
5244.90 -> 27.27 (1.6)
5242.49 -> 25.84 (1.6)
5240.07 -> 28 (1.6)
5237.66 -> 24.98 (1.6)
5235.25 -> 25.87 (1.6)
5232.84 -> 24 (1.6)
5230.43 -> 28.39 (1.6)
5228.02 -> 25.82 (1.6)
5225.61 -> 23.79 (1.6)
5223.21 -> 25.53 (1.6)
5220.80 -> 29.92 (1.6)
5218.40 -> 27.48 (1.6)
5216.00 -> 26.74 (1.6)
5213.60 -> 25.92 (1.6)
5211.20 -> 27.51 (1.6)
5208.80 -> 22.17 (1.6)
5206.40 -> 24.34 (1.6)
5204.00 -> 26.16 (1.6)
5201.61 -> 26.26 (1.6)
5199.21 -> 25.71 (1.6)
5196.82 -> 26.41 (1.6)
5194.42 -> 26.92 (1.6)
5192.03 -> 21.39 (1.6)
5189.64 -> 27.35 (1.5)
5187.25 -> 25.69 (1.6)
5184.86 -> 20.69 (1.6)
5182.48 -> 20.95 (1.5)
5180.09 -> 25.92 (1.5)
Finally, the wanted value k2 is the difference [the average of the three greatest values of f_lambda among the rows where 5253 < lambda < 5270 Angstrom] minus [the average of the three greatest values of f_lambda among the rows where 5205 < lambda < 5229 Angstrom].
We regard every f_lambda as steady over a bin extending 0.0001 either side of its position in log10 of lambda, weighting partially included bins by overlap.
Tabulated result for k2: -1.9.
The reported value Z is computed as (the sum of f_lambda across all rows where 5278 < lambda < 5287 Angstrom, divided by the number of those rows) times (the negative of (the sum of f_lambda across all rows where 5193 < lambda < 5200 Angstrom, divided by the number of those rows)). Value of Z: -717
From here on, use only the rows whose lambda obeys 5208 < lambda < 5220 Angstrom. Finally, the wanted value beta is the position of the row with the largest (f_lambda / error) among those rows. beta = 5211.20 Angstrom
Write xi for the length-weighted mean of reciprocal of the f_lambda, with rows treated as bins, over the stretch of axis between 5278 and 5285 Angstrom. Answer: 0.0378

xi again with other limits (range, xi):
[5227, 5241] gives 0.0384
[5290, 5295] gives 0.0394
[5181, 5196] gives 0.0424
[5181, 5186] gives 0.0475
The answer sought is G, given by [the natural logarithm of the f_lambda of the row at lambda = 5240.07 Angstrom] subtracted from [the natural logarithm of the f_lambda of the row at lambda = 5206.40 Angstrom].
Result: -0.14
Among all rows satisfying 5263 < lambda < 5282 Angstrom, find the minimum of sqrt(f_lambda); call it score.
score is 4.77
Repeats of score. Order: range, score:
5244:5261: 4.96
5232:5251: 4.90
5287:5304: 5.00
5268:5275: 4.77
